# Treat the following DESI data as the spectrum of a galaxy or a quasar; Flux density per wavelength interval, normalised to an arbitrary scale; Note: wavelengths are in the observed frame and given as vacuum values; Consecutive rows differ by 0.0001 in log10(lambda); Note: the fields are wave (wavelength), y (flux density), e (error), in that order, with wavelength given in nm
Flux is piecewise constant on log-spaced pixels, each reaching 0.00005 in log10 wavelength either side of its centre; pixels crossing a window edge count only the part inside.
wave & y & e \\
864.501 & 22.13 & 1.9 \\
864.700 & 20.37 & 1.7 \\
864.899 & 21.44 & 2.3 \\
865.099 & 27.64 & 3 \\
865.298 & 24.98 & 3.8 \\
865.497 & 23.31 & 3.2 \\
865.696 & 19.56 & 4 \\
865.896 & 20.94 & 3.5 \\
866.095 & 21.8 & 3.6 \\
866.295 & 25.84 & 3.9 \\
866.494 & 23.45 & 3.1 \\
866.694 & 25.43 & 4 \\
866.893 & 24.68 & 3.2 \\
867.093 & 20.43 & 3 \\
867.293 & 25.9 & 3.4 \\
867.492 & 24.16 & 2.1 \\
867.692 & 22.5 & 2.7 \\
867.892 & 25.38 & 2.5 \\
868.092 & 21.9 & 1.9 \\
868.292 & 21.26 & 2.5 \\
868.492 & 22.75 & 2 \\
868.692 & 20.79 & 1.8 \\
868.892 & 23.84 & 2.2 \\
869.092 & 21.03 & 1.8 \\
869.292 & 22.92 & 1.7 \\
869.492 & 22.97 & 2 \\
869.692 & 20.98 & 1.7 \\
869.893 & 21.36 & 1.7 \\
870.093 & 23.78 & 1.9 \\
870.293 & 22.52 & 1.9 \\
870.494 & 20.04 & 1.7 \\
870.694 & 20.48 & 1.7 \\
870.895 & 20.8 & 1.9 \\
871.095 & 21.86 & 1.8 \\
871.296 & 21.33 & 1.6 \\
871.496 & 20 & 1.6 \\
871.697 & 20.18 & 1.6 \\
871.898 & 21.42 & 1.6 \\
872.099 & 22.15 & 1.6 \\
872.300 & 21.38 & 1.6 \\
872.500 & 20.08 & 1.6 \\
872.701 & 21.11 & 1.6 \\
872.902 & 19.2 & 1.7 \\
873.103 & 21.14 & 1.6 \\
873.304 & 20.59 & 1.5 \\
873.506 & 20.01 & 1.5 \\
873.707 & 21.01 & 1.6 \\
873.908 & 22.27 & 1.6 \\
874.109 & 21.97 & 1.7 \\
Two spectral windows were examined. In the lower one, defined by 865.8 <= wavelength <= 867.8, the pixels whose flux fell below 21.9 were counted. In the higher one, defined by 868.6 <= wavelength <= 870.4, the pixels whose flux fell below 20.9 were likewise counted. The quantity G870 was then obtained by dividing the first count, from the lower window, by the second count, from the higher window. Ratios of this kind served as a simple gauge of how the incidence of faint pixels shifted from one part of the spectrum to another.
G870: 3.0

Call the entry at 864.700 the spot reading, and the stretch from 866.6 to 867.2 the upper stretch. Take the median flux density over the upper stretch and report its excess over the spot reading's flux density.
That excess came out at 4.3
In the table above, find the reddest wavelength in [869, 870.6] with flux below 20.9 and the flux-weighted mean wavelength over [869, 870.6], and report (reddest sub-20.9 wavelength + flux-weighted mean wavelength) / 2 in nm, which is 870.14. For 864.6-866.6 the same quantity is 865.65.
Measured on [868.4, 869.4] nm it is 868.79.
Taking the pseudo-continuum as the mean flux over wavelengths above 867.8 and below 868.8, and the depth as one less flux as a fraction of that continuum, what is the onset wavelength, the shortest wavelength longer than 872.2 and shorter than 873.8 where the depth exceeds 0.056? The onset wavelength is 872.500 nm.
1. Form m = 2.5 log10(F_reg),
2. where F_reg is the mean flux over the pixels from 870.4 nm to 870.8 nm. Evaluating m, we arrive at 3.27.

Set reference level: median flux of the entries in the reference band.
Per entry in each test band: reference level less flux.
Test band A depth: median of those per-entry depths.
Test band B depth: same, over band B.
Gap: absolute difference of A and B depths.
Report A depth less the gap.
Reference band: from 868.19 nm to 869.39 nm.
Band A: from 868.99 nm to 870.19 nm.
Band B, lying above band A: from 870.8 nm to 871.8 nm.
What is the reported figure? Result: -1.5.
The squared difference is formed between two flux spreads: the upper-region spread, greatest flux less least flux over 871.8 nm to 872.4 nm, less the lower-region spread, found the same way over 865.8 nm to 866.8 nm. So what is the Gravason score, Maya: 17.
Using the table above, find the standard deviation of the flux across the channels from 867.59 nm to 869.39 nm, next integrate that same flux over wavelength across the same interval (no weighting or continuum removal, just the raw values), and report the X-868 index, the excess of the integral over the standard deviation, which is 39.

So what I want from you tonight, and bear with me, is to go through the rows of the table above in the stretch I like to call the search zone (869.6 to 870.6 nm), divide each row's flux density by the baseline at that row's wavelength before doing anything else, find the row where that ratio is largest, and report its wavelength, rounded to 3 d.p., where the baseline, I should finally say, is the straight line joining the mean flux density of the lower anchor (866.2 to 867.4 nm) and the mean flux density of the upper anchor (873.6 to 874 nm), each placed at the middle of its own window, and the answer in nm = 870.093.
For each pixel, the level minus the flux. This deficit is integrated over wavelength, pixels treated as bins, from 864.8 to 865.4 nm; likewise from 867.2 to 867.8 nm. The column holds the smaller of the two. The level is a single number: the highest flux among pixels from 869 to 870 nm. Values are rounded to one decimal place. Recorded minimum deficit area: -1.0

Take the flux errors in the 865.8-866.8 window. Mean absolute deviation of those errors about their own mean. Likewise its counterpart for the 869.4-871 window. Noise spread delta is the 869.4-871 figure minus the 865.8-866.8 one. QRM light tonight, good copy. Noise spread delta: -0.15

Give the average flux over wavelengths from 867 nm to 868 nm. 23.7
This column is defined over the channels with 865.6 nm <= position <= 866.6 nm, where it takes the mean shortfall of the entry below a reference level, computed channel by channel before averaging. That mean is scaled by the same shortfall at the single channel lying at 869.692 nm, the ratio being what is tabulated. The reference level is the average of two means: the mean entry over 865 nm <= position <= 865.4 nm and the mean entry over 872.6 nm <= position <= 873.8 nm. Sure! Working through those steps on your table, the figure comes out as 0.4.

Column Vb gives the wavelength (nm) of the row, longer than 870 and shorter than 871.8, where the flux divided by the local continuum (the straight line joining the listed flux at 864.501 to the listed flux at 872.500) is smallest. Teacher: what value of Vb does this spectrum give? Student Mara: 870.494 nm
